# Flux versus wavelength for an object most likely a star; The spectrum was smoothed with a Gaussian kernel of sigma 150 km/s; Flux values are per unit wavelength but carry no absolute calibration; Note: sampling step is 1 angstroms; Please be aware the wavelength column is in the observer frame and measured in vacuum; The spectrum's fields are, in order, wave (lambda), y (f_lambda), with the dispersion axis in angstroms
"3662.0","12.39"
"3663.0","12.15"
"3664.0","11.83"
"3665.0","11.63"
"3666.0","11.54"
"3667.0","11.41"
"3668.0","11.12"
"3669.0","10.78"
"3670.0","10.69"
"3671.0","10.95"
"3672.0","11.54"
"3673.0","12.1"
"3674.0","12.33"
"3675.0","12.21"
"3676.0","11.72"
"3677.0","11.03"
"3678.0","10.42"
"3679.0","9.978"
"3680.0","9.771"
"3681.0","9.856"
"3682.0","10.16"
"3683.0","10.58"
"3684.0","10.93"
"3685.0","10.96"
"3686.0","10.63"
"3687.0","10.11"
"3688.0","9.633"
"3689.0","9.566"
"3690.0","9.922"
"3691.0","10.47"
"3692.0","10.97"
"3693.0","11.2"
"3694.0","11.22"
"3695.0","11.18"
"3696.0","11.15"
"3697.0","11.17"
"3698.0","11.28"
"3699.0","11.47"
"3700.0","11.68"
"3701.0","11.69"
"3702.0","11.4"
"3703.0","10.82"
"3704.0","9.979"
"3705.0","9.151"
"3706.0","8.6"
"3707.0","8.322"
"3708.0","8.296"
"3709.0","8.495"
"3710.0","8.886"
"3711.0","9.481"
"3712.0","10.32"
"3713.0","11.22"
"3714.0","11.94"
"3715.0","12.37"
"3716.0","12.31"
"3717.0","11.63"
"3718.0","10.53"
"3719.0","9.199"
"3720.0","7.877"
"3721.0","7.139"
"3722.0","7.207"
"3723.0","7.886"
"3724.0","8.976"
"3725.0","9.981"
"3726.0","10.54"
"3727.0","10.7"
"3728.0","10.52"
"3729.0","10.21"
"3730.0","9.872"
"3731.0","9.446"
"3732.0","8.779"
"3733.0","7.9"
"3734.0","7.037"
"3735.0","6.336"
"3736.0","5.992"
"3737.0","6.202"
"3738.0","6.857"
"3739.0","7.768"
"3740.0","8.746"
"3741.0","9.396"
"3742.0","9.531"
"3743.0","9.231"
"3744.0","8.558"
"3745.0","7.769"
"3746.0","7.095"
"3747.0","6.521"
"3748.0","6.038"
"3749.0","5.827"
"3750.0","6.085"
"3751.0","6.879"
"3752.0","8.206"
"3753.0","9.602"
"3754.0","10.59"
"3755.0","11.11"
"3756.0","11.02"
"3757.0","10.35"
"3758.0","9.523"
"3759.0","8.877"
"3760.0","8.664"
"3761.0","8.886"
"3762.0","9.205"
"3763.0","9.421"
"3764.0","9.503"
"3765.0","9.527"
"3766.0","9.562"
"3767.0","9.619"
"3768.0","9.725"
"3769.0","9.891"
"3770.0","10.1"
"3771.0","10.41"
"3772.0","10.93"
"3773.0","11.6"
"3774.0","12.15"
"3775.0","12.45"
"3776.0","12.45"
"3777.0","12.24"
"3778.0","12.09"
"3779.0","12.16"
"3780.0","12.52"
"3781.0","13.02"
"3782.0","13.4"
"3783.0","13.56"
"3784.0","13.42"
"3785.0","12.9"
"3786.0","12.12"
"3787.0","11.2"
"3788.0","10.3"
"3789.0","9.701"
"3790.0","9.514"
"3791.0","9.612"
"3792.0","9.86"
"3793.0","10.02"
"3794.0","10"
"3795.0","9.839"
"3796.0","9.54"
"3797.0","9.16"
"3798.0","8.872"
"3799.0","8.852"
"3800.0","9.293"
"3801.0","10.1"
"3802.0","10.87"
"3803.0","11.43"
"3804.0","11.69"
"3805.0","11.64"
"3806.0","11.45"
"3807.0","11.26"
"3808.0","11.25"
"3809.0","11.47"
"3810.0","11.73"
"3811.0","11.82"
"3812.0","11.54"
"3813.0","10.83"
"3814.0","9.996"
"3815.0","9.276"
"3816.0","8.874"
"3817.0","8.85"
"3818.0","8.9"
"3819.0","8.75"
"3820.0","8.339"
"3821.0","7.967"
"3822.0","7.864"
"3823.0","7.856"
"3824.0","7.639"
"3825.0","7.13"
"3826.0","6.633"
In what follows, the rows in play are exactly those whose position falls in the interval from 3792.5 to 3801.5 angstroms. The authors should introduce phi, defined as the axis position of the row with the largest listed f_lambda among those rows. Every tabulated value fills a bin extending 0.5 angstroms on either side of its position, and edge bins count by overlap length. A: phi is 3801.0 angstroms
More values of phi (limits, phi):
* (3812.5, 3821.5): 3813.0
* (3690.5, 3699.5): 3699.0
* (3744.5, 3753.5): 3753.0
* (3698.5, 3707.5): 3701.0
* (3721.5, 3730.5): 3727.0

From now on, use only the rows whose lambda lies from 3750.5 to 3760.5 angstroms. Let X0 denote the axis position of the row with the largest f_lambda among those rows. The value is 3755.0 angstroms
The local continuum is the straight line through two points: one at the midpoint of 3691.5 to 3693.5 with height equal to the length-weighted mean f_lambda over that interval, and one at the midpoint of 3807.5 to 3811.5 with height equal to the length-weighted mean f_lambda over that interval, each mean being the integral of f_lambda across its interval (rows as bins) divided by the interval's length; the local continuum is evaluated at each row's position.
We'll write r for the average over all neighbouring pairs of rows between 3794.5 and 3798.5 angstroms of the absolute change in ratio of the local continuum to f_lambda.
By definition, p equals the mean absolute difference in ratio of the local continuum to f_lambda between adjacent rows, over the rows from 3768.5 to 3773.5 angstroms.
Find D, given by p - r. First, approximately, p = 0.042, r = 0.043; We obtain -0.001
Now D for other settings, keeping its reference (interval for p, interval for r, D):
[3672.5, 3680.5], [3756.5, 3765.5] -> -0.005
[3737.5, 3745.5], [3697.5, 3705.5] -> 0.062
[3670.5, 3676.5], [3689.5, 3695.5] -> 0.005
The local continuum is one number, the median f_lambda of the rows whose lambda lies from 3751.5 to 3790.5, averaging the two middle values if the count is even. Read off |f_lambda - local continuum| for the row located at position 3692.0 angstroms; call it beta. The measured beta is 0.6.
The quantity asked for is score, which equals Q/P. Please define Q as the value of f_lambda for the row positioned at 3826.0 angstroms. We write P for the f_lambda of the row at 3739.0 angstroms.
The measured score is 0.85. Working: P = 7.768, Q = 6.633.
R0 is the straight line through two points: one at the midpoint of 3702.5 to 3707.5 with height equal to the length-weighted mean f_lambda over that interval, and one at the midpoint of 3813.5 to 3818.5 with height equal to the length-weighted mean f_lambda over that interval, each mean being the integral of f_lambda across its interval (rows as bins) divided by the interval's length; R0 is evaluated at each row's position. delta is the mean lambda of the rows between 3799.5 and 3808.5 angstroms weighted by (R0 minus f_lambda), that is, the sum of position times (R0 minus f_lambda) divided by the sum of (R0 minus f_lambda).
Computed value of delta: 3804.8 angstroms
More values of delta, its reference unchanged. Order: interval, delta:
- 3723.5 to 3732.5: 3727.2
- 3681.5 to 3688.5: 3684.6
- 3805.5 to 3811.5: 3808.6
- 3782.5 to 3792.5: 3785.4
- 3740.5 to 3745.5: 3745.1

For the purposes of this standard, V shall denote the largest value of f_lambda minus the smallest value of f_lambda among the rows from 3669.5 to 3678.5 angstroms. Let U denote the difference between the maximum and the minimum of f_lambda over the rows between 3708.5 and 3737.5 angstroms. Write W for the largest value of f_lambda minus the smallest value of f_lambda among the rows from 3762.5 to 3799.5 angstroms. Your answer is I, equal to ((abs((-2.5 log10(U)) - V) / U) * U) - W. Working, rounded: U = 6.4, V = 1.9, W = 4.7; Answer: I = -0.79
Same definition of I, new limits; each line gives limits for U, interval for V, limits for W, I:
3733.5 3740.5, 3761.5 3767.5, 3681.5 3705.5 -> -1.03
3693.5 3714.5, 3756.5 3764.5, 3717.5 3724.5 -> -0.30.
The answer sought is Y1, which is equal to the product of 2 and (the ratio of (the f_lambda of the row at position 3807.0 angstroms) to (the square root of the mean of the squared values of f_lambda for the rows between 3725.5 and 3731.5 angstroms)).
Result 2.2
